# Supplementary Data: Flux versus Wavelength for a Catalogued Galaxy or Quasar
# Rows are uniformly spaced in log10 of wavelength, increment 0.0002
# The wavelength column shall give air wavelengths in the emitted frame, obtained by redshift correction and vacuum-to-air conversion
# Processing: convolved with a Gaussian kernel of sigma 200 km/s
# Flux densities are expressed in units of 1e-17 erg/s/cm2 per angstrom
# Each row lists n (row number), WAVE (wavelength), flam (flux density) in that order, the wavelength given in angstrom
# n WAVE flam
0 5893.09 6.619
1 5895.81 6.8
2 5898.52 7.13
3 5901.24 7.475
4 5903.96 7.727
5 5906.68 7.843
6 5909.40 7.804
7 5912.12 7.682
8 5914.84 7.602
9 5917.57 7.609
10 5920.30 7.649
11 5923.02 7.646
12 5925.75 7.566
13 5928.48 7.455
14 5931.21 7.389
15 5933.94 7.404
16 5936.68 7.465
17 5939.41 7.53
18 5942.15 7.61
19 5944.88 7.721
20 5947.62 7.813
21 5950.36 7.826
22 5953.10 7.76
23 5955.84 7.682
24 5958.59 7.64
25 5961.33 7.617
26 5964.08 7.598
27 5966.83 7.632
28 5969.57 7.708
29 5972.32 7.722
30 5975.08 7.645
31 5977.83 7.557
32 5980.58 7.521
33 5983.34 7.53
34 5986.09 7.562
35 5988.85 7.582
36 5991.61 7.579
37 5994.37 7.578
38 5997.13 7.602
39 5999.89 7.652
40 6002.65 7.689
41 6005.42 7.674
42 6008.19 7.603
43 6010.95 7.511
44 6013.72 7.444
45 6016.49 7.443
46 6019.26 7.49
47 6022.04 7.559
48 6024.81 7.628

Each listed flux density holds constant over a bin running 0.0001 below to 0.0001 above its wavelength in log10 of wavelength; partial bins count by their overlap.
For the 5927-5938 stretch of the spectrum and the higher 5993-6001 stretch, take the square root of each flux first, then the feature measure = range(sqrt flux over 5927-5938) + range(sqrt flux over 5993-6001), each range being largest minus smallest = 0.027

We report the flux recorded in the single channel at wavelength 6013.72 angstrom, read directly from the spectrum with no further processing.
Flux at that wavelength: 7.444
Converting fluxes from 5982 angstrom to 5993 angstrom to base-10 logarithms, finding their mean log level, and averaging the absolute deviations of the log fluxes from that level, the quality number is 0.0010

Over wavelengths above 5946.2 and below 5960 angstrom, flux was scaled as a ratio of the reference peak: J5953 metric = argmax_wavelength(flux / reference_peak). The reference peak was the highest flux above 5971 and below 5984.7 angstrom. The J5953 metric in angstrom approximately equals 5950.36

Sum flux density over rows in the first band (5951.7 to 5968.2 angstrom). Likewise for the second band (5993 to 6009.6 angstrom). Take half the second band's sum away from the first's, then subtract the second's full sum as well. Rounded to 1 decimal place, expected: -22.8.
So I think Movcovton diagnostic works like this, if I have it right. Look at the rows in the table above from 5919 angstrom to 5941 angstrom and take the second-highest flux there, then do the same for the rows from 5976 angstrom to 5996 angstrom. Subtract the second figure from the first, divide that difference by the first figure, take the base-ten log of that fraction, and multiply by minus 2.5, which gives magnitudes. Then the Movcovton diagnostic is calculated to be 5.14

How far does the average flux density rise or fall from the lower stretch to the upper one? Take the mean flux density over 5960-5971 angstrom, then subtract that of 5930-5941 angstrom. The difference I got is 0.19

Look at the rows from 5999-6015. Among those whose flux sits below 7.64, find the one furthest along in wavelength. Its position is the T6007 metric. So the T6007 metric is 6013.72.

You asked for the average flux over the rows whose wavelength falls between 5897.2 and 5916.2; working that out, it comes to 7.61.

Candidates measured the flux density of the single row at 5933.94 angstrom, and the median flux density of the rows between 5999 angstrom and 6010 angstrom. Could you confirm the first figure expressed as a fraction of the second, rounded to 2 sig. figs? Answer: 0.97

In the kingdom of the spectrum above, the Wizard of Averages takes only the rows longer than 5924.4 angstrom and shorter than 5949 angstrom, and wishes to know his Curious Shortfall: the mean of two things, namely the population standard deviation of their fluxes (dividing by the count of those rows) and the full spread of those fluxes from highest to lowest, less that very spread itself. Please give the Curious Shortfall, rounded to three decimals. -0.144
